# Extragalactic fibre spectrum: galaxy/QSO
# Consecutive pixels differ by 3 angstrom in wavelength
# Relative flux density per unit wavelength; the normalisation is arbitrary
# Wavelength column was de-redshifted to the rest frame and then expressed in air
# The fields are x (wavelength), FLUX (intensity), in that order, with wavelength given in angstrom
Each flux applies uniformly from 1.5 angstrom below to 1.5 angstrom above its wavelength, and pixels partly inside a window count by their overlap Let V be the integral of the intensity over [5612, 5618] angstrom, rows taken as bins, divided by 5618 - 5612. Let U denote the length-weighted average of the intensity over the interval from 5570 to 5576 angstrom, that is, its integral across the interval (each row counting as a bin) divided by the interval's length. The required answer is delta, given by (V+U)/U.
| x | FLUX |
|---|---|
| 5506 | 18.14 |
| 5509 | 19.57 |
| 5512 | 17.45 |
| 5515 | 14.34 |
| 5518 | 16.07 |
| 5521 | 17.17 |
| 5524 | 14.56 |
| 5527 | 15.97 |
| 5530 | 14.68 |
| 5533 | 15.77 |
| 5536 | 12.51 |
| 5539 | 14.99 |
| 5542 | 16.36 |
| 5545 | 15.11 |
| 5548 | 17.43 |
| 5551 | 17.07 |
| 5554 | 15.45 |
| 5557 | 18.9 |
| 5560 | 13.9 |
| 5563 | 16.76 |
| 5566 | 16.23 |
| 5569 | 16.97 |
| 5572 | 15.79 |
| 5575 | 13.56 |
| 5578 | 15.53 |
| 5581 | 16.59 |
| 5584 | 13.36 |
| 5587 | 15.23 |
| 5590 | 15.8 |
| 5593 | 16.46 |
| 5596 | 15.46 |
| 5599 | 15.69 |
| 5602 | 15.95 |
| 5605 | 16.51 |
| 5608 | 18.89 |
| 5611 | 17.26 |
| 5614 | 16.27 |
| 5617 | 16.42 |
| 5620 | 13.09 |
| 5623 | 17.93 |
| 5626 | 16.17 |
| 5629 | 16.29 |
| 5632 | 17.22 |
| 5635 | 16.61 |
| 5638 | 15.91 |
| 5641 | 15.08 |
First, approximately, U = 15.0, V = 16.4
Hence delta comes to 2.10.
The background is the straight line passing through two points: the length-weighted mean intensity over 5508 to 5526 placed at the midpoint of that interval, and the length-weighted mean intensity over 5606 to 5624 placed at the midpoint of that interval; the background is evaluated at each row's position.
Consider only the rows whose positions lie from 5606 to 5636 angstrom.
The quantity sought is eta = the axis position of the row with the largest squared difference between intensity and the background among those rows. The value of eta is 5620 angstrom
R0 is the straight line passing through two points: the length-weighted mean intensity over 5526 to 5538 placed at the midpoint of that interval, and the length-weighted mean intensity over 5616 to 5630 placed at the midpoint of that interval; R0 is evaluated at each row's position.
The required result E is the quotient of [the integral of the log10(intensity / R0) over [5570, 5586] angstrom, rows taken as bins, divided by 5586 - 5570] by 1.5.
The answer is -0.007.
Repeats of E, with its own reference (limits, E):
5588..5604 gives 0.005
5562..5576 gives 0.012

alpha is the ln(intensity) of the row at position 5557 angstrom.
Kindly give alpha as 2.94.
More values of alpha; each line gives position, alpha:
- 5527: 2.77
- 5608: 2.94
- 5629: 2.79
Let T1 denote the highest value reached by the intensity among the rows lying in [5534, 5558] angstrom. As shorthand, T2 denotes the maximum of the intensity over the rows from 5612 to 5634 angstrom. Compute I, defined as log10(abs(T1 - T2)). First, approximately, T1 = 18.9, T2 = 17.93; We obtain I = 0.0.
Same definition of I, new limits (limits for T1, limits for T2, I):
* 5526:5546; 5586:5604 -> -1.0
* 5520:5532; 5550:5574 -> 0.2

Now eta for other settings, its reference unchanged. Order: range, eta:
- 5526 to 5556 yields 5536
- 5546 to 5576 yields 5575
